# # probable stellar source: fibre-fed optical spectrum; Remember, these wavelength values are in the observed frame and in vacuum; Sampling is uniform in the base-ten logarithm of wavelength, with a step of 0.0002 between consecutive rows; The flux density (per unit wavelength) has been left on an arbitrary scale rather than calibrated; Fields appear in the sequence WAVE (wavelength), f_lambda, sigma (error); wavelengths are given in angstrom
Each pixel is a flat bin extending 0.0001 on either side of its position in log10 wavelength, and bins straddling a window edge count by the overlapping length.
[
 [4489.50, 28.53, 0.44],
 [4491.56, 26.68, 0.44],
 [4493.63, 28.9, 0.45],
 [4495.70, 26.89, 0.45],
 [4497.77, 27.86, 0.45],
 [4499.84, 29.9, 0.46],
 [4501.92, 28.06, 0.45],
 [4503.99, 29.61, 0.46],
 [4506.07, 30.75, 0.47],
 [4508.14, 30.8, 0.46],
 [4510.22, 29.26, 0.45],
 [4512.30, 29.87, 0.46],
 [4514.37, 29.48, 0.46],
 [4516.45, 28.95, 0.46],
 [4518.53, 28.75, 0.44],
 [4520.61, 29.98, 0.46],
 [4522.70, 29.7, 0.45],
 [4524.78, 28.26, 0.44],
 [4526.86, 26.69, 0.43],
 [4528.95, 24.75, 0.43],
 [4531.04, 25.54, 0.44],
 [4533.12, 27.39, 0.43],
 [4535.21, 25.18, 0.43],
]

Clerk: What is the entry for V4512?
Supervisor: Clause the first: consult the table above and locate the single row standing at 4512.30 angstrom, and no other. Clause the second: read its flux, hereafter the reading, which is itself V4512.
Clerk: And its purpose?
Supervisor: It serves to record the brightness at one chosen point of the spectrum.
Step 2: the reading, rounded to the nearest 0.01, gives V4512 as 29.87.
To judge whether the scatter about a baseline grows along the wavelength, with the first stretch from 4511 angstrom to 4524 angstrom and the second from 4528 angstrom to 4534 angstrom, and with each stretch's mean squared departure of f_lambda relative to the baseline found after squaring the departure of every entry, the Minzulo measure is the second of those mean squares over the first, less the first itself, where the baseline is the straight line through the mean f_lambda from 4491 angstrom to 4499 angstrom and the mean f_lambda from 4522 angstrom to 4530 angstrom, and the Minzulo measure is -4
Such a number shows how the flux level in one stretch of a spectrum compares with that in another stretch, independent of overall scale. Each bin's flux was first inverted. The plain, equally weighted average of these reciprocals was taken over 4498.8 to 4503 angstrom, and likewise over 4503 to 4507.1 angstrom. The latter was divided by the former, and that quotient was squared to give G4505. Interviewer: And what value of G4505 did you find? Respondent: 0.92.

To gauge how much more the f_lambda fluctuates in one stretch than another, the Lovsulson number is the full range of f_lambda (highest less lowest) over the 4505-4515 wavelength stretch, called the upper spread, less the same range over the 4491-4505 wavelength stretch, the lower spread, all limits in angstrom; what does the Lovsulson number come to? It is -1.7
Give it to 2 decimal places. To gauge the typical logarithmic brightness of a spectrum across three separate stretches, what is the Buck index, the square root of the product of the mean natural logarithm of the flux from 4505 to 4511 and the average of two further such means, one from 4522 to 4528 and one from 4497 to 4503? 3.38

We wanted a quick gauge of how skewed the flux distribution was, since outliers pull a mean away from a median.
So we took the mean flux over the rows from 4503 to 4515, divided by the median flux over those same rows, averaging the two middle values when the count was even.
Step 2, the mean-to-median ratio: 1.01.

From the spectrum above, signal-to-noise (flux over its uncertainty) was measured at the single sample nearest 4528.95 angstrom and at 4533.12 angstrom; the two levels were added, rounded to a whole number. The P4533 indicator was 121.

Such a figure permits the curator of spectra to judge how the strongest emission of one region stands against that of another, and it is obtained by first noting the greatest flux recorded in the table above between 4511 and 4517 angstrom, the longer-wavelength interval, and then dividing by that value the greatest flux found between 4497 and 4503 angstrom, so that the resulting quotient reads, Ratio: 1.00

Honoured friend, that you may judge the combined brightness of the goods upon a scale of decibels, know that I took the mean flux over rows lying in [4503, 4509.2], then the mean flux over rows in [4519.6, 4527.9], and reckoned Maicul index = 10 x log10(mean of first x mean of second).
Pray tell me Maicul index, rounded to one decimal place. 29.4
